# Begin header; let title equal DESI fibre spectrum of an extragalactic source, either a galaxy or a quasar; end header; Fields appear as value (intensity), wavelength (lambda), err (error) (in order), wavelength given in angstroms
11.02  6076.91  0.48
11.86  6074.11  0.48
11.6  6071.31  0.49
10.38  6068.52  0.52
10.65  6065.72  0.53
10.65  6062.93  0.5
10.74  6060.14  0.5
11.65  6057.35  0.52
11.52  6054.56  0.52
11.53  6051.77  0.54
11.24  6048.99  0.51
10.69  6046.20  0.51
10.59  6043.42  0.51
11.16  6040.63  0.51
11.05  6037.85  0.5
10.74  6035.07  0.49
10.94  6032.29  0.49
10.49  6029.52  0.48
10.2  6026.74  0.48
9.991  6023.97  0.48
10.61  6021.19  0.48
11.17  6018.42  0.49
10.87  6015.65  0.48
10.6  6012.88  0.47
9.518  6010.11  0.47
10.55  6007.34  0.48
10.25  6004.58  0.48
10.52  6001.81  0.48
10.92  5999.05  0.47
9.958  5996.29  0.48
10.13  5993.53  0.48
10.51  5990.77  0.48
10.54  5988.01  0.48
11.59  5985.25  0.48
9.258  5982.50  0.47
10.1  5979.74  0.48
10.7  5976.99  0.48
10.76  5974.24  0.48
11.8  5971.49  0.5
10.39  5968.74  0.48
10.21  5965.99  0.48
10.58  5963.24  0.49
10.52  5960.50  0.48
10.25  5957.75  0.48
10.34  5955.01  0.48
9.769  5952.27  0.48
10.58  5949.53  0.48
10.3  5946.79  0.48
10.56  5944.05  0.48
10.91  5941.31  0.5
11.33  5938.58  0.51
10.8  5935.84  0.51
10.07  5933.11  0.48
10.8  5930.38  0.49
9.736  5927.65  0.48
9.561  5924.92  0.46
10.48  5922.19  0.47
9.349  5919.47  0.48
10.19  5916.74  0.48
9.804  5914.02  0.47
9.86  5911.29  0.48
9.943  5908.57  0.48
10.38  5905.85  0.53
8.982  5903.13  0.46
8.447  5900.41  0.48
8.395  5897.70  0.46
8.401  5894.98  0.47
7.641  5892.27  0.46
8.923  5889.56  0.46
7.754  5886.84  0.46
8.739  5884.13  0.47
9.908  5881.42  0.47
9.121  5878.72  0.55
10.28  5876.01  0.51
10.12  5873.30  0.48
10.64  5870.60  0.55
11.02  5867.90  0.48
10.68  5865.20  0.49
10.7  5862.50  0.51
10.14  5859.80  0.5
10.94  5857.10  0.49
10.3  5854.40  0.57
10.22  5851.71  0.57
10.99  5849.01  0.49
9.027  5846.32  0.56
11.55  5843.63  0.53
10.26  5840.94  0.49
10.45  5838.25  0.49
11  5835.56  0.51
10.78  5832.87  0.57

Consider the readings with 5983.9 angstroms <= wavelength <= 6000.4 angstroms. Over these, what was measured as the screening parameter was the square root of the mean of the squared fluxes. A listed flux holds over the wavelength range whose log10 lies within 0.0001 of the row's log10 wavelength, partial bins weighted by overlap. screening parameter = 10.6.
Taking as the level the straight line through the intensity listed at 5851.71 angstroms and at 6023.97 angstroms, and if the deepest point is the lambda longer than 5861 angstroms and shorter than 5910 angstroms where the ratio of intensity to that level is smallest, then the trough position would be 5892.27 angstroms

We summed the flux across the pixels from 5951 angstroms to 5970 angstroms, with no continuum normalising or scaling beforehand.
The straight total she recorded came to 72.1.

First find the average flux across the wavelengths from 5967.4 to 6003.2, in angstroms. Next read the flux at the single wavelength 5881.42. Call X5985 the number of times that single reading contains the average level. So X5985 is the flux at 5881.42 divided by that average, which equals 0.94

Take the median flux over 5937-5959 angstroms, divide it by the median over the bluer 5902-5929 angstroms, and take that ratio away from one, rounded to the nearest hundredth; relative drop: -0.06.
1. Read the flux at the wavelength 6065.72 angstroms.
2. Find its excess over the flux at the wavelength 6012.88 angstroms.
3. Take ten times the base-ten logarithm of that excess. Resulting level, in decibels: -13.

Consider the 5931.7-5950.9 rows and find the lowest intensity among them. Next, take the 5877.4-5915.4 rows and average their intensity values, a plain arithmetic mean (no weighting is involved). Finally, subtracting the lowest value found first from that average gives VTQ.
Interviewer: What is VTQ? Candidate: -1.0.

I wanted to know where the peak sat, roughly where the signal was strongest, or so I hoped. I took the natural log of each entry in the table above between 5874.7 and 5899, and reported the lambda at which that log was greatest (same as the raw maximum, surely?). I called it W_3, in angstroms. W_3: 5876.01 angstroms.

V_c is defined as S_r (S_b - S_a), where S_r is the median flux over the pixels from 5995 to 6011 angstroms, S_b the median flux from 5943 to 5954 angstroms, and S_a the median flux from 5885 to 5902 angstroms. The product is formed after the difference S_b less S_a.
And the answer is 21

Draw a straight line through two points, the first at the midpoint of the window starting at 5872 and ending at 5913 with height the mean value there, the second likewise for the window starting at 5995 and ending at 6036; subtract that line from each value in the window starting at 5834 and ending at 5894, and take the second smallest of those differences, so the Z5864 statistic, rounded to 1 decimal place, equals -1.3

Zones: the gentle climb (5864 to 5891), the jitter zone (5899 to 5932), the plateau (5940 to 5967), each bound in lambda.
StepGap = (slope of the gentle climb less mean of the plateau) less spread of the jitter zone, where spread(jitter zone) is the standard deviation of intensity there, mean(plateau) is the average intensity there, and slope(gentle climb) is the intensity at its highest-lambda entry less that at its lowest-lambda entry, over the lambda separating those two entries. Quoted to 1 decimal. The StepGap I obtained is -11.1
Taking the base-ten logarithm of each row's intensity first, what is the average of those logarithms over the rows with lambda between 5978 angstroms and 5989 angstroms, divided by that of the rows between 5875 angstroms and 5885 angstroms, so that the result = 1.04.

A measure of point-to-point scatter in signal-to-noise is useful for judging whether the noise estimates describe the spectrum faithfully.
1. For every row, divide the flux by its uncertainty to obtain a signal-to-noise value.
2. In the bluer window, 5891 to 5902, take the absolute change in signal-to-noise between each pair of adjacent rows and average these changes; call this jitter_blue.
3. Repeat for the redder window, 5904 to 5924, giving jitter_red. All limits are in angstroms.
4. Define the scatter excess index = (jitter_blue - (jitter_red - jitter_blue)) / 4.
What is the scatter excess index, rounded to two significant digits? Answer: 0.11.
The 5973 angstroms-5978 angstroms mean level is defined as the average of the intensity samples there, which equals 10.7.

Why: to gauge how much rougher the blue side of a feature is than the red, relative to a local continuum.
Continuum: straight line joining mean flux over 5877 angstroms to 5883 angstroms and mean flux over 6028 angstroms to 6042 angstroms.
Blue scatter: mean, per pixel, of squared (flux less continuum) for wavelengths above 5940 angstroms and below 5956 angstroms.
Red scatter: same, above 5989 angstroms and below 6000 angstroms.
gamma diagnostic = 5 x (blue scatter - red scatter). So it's 0.4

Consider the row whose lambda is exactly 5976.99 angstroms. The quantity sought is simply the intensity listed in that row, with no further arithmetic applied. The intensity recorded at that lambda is 10.7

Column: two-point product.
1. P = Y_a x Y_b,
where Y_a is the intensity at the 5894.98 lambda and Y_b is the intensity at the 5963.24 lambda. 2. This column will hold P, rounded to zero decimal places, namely 89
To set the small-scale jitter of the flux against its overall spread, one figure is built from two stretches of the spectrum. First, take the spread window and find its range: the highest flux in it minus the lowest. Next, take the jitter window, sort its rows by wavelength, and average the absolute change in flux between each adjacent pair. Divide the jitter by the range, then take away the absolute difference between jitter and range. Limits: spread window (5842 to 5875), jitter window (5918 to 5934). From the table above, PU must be -1.4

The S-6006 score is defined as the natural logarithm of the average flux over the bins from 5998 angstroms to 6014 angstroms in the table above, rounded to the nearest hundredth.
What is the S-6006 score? 2.34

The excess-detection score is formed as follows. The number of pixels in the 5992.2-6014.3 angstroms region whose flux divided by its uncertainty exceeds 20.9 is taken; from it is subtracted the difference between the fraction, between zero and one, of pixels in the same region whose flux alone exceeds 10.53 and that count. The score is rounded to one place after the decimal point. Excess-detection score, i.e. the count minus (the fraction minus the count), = 11.6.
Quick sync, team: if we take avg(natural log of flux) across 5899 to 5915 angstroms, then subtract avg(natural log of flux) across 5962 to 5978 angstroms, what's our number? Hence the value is -0.12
